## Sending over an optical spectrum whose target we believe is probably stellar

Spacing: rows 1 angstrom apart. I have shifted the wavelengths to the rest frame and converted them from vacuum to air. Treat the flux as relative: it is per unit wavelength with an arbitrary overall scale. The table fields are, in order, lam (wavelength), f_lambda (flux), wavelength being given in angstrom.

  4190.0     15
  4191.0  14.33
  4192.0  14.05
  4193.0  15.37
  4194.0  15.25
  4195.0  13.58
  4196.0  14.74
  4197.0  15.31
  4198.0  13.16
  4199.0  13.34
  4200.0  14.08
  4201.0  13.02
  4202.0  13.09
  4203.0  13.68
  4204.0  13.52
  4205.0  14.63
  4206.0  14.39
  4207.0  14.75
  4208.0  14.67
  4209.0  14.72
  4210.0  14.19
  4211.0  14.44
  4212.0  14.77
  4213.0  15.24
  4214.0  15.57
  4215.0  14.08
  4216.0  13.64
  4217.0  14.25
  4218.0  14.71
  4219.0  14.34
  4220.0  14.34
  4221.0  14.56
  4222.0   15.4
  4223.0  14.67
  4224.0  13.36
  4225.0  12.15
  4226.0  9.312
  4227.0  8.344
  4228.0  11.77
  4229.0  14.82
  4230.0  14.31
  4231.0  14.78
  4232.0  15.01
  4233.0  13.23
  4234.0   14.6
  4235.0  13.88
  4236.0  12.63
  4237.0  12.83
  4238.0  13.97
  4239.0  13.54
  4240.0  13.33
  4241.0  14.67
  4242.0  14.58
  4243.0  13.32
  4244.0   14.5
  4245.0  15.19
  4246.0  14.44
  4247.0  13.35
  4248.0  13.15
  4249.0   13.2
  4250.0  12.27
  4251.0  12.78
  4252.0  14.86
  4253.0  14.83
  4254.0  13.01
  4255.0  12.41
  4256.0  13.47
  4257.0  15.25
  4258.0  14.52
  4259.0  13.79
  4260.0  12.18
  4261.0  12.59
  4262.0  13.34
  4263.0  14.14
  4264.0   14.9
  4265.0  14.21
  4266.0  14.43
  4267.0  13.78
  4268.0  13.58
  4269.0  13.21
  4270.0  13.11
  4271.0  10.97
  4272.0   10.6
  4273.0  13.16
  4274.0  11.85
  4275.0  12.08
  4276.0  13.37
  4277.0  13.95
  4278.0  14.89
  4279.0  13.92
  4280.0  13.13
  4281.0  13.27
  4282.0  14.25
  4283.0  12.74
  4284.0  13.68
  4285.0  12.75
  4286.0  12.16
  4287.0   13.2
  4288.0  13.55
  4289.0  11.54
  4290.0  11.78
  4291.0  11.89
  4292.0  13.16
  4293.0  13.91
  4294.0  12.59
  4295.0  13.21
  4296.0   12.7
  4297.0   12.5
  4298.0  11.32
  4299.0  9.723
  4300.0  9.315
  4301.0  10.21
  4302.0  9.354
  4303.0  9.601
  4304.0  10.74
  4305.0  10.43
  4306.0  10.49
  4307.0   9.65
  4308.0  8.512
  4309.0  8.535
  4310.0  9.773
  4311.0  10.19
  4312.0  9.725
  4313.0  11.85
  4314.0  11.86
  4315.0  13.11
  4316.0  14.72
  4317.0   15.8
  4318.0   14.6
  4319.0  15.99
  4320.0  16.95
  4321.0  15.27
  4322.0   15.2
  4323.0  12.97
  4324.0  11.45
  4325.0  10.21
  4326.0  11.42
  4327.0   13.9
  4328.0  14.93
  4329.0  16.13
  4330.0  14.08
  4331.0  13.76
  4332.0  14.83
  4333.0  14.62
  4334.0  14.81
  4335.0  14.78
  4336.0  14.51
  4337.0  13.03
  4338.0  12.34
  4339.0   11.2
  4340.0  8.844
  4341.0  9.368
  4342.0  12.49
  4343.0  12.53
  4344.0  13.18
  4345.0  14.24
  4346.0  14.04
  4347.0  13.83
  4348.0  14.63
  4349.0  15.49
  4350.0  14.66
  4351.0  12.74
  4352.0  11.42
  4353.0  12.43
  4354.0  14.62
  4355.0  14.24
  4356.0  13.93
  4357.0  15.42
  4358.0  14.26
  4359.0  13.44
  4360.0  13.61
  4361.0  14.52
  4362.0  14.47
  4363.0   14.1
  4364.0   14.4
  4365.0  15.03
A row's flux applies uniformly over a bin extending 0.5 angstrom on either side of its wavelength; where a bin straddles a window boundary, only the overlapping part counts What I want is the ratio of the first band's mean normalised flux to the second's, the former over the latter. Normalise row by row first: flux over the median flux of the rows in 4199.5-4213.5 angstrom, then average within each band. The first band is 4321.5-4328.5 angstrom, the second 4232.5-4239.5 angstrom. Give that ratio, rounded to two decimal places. 0.95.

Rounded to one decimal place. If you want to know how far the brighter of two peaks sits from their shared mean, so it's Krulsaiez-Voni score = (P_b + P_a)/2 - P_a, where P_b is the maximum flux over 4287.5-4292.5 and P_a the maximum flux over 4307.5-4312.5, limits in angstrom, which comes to 1.7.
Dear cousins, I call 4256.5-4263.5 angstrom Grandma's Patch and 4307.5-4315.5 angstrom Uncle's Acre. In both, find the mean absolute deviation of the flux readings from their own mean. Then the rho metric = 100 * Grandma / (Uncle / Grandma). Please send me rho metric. 52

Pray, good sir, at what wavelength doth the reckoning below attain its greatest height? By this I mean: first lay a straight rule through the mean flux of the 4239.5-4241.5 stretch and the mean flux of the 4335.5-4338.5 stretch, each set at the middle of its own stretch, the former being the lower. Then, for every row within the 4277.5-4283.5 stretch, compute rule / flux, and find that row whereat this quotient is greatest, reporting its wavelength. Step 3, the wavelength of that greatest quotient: 4283.0 angstrom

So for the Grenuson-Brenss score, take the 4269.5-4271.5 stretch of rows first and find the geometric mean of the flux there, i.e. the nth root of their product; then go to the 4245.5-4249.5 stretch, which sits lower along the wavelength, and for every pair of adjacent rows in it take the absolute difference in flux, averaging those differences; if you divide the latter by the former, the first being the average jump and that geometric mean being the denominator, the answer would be 0.037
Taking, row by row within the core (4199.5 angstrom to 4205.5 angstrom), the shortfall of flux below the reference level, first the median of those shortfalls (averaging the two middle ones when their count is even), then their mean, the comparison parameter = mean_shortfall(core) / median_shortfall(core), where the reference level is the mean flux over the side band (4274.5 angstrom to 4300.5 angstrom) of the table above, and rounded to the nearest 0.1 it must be 1.1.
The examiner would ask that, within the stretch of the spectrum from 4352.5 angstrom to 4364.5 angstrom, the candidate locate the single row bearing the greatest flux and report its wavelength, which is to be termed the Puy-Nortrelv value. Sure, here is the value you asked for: 4357.0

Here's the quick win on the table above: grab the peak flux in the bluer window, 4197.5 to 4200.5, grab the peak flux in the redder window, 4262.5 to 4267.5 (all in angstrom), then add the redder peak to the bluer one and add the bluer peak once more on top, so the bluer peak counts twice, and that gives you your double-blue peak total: 43.1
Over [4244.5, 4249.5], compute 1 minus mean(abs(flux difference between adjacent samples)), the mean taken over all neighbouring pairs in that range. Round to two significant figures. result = 0.48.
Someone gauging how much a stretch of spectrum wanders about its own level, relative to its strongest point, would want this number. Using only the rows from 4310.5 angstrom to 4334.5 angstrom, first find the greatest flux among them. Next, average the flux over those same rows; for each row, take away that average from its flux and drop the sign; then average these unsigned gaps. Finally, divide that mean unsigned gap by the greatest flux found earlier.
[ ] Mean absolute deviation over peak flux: 0.100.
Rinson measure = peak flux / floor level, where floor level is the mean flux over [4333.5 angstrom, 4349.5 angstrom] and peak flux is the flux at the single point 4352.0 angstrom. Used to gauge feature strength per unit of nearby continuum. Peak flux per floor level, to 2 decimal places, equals 0.87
